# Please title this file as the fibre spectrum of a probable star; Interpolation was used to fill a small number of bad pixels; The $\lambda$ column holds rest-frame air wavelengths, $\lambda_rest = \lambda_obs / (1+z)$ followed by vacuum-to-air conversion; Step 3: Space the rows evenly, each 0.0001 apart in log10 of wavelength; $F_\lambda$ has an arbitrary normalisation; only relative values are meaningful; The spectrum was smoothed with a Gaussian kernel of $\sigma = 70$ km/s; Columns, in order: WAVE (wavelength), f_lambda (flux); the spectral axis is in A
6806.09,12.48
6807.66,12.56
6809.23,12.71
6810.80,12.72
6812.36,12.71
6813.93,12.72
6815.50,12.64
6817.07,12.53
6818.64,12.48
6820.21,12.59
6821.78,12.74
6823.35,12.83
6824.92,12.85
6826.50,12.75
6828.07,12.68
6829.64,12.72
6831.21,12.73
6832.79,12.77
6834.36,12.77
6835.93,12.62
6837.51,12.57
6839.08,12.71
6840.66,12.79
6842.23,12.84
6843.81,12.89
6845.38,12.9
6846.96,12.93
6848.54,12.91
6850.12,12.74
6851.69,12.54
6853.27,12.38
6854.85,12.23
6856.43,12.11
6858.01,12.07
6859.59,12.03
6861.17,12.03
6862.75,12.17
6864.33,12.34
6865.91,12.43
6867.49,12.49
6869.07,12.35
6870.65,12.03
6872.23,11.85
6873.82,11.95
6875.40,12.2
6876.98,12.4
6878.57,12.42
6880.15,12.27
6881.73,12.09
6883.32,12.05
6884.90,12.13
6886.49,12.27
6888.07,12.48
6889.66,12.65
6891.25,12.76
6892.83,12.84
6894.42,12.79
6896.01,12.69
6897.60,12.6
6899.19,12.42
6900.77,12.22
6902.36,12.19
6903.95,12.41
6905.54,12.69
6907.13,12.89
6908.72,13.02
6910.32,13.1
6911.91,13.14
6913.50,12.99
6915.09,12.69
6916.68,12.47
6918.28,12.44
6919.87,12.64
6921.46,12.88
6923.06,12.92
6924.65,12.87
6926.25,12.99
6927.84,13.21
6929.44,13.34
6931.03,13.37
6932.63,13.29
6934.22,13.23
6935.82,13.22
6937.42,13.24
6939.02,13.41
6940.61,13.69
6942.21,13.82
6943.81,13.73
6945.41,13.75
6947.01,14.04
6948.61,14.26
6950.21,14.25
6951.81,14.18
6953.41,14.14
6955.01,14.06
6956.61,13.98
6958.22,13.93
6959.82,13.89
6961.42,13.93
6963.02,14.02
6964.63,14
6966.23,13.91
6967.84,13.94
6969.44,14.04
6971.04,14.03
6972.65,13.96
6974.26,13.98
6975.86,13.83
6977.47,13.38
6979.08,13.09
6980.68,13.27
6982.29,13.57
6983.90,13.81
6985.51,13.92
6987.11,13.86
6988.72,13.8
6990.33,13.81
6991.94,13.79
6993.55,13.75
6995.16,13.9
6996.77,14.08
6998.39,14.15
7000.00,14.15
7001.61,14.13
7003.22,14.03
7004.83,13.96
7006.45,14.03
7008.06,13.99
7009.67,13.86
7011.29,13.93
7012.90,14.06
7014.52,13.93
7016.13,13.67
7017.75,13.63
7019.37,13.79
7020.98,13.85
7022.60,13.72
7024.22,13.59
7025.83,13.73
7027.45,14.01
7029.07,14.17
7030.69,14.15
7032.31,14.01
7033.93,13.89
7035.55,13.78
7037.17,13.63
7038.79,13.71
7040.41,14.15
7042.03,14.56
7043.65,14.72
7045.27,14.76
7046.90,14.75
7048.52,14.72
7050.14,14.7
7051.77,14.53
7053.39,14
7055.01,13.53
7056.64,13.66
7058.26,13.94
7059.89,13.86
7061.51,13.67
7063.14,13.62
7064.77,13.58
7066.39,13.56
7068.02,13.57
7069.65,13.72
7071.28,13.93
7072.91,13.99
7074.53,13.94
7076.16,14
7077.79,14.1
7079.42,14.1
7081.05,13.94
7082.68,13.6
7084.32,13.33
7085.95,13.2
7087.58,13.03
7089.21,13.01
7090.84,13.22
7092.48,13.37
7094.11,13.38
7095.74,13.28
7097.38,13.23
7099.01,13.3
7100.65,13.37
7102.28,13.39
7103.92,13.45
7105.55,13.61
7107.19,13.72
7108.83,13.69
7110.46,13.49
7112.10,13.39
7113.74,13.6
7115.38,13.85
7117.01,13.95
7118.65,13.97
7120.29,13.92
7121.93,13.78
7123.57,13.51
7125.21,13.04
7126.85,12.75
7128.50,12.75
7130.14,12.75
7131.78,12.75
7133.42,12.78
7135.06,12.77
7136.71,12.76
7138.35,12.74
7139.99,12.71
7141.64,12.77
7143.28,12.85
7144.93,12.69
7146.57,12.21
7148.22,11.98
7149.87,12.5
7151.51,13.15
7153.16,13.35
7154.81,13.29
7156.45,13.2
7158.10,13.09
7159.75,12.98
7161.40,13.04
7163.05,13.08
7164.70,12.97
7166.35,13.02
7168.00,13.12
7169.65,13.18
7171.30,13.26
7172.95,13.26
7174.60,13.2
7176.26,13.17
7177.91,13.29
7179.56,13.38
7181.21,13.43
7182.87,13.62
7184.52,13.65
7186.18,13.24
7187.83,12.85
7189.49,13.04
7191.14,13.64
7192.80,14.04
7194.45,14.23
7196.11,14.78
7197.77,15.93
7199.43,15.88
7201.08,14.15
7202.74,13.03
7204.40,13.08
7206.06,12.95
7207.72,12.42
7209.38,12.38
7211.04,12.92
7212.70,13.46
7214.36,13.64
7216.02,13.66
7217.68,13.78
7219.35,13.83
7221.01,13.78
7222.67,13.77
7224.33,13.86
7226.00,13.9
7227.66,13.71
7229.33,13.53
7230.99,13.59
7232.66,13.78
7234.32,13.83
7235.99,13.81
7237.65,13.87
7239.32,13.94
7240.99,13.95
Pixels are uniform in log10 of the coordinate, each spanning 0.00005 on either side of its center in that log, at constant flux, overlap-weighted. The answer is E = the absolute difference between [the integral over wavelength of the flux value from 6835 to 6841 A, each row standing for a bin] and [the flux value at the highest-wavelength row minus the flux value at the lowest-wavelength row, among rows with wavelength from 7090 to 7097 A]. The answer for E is 76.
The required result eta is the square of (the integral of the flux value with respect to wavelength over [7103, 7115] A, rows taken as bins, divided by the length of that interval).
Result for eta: 184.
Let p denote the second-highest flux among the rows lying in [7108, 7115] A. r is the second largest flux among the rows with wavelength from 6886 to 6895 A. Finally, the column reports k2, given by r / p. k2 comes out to 0.94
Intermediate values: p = 13.6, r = 12.79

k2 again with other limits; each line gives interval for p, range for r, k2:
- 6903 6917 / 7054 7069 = 1.06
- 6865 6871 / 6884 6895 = 1.03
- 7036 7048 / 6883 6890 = 0.85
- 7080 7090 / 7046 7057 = 1.08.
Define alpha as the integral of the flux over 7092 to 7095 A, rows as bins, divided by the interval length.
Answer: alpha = 13.4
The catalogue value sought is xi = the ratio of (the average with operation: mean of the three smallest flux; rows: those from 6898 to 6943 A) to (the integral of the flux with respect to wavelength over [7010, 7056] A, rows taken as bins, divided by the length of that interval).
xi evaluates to 0.87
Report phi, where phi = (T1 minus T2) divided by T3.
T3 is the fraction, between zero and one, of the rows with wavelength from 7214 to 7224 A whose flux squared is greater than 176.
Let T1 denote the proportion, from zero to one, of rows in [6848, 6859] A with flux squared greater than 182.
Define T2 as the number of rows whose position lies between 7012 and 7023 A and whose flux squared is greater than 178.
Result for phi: -7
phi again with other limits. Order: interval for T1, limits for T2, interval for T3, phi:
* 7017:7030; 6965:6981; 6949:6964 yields -7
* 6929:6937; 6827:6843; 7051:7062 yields 0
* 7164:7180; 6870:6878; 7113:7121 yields 0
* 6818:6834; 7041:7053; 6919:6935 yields -23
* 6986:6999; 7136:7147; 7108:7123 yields 1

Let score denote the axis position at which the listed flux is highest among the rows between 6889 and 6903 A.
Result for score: 6892.83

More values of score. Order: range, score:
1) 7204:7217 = 7216.02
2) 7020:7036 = 7029.07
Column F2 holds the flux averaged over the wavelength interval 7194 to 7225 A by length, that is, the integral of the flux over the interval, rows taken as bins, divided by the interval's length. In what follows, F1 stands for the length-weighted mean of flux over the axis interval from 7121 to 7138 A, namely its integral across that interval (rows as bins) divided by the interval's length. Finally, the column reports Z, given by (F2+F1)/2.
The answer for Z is 13.4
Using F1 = 13.0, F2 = 13.8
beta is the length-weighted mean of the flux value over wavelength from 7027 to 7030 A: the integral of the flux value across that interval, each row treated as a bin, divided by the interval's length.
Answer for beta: 14.1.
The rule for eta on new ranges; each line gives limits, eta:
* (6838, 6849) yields 165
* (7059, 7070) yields 186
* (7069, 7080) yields 195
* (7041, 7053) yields 214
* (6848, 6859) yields 154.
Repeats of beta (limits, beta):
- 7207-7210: 12.4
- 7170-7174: 13.3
